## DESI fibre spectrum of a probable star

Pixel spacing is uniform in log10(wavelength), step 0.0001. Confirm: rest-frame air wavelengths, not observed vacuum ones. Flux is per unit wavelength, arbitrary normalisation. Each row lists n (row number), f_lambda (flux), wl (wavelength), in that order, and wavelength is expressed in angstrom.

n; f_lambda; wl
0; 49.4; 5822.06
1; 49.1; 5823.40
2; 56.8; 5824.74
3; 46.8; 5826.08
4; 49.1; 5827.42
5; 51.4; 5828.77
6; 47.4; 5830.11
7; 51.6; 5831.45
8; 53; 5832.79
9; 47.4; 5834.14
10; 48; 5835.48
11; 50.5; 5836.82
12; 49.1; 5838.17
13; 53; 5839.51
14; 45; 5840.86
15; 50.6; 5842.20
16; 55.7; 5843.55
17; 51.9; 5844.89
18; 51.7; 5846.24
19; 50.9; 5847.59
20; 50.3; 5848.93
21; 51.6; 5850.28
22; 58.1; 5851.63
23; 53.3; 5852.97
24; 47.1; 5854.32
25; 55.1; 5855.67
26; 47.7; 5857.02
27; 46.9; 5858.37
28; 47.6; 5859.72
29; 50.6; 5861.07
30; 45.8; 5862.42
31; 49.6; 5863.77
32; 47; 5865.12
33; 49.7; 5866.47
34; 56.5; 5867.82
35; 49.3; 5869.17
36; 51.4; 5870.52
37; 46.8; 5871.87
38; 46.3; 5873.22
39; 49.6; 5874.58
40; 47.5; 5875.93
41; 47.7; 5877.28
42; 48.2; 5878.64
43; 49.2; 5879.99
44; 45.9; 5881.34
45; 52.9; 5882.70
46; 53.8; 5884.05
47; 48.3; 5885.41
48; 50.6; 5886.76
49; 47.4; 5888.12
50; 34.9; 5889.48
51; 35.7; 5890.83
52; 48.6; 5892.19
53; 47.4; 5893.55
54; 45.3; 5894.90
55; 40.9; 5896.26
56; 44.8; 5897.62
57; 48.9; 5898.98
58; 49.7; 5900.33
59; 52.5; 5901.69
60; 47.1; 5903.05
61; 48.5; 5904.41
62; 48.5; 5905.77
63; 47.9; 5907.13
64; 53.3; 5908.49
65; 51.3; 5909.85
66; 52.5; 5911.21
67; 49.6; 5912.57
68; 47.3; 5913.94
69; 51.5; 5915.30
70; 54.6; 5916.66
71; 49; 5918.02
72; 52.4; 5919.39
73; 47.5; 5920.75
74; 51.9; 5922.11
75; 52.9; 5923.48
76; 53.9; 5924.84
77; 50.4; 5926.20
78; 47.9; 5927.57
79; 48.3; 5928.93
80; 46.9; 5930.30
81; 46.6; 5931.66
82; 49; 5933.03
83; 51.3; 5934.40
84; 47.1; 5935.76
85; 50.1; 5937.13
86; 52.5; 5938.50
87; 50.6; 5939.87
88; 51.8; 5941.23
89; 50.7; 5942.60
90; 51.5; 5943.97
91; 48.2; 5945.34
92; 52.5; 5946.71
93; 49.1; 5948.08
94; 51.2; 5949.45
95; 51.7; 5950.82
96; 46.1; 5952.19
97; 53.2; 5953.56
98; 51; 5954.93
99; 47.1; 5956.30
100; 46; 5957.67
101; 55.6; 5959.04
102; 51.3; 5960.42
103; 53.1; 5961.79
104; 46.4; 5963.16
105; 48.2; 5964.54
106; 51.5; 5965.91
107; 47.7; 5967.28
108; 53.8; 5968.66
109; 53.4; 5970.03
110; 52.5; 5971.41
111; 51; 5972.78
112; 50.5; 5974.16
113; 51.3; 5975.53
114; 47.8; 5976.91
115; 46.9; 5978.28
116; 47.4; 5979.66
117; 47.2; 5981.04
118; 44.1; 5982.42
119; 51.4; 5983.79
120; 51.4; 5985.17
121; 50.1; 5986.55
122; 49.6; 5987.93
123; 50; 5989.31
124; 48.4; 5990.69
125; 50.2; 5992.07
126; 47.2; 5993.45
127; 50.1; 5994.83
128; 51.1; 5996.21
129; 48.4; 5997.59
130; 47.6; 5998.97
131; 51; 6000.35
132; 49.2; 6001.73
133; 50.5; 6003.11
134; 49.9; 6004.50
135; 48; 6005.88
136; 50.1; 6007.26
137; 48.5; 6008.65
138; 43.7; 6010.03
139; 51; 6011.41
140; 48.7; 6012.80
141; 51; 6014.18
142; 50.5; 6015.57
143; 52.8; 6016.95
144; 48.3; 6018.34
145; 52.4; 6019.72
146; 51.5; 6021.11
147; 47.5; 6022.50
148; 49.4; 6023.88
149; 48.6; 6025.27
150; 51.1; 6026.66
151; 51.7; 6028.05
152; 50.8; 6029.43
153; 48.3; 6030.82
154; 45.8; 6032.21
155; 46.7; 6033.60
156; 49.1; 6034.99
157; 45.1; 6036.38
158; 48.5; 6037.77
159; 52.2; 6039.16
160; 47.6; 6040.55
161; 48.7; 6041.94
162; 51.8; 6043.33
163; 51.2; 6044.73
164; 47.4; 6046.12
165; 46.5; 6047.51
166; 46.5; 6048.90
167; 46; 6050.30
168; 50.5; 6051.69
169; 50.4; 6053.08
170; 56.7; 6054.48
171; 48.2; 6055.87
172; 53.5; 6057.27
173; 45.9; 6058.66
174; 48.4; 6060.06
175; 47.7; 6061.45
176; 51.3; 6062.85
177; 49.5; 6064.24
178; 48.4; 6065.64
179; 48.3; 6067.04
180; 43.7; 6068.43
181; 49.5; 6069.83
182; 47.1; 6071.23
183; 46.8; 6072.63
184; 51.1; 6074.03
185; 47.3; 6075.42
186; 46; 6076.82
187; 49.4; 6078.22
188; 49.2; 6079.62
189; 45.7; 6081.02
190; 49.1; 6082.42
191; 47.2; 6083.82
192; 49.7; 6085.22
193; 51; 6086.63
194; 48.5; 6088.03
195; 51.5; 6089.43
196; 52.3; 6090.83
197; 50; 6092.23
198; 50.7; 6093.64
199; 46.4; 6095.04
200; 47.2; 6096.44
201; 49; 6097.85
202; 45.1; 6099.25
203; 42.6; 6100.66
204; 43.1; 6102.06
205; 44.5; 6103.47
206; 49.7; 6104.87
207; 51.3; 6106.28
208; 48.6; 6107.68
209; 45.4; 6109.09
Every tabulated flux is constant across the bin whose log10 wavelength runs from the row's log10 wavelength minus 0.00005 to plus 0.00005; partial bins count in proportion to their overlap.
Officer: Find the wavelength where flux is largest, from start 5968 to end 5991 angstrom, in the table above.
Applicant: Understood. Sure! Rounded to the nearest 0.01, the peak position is 5968.66 angstrom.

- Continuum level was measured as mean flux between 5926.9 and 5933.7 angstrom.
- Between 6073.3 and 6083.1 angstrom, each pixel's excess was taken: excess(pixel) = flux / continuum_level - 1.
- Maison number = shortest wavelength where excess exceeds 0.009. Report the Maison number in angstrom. 6074.03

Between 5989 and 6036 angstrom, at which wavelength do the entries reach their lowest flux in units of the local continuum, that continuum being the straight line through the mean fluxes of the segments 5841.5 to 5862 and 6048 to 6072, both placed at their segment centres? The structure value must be 6010.03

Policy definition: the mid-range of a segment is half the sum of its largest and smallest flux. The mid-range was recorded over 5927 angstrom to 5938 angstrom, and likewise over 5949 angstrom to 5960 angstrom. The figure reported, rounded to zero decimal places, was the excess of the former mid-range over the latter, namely -2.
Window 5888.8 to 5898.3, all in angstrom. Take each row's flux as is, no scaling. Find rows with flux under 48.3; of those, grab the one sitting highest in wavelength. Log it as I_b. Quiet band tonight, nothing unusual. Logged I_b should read 5897.62 angstrom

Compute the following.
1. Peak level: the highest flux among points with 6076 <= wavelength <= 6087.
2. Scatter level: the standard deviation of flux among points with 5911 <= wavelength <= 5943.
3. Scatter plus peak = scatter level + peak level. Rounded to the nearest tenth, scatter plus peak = 53.3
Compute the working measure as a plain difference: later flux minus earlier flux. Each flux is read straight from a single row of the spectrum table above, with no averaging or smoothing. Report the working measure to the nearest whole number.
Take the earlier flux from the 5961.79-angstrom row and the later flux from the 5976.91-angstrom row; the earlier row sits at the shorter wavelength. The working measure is -5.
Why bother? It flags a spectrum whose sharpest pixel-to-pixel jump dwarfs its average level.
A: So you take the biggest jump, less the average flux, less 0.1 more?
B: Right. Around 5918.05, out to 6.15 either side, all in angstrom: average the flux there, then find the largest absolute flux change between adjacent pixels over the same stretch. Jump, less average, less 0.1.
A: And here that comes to -45.2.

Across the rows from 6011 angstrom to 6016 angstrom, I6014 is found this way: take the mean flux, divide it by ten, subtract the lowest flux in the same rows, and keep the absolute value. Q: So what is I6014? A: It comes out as 43.7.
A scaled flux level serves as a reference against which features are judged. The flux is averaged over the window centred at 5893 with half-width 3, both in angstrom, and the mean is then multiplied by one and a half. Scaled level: 66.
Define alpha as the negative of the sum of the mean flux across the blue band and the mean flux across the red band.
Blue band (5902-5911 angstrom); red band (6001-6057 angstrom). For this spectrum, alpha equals -99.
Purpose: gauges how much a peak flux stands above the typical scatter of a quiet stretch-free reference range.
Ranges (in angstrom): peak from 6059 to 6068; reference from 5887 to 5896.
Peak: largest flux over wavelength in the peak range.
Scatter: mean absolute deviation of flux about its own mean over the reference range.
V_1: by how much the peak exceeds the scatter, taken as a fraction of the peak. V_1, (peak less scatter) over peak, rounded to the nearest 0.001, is 0.897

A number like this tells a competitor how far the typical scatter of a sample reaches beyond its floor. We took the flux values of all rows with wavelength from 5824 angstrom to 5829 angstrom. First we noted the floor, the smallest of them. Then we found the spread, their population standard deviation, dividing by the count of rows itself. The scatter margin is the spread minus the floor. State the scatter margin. -43.1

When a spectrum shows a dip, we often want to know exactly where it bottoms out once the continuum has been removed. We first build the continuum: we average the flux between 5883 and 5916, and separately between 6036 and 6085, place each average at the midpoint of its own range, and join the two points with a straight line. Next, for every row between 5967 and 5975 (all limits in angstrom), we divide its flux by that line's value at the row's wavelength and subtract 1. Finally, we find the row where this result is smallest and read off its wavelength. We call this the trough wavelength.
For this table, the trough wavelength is 5967.28 angstrom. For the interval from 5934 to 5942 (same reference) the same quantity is 5935.76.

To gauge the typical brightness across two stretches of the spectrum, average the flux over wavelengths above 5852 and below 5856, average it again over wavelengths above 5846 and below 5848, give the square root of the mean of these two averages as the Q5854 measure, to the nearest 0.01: 7.18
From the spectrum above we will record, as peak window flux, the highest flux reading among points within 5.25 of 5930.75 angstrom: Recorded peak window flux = 51.3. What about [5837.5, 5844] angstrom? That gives 55.7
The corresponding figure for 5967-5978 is 53.8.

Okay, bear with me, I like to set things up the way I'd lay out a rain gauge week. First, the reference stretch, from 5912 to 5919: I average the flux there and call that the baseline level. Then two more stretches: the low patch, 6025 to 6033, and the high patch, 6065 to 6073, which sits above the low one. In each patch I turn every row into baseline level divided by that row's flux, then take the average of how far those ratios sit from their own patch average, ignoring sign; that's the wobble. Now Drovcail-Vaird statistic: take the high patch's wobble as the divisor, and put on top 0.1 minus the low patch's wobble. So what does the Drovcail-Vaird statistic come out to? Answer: 1.9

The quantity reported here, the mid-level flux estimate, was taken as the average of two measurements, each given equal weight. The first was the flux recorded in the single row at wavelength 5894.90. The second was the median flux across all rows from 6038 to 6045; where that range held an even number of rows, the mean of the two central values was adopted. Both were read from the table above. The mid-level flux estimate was 48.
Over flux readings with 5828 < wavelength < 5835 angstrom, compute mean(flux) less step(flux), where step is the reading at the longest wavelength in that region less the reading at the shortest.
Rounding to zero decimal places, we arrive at 54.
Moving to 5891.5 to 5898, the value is 49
